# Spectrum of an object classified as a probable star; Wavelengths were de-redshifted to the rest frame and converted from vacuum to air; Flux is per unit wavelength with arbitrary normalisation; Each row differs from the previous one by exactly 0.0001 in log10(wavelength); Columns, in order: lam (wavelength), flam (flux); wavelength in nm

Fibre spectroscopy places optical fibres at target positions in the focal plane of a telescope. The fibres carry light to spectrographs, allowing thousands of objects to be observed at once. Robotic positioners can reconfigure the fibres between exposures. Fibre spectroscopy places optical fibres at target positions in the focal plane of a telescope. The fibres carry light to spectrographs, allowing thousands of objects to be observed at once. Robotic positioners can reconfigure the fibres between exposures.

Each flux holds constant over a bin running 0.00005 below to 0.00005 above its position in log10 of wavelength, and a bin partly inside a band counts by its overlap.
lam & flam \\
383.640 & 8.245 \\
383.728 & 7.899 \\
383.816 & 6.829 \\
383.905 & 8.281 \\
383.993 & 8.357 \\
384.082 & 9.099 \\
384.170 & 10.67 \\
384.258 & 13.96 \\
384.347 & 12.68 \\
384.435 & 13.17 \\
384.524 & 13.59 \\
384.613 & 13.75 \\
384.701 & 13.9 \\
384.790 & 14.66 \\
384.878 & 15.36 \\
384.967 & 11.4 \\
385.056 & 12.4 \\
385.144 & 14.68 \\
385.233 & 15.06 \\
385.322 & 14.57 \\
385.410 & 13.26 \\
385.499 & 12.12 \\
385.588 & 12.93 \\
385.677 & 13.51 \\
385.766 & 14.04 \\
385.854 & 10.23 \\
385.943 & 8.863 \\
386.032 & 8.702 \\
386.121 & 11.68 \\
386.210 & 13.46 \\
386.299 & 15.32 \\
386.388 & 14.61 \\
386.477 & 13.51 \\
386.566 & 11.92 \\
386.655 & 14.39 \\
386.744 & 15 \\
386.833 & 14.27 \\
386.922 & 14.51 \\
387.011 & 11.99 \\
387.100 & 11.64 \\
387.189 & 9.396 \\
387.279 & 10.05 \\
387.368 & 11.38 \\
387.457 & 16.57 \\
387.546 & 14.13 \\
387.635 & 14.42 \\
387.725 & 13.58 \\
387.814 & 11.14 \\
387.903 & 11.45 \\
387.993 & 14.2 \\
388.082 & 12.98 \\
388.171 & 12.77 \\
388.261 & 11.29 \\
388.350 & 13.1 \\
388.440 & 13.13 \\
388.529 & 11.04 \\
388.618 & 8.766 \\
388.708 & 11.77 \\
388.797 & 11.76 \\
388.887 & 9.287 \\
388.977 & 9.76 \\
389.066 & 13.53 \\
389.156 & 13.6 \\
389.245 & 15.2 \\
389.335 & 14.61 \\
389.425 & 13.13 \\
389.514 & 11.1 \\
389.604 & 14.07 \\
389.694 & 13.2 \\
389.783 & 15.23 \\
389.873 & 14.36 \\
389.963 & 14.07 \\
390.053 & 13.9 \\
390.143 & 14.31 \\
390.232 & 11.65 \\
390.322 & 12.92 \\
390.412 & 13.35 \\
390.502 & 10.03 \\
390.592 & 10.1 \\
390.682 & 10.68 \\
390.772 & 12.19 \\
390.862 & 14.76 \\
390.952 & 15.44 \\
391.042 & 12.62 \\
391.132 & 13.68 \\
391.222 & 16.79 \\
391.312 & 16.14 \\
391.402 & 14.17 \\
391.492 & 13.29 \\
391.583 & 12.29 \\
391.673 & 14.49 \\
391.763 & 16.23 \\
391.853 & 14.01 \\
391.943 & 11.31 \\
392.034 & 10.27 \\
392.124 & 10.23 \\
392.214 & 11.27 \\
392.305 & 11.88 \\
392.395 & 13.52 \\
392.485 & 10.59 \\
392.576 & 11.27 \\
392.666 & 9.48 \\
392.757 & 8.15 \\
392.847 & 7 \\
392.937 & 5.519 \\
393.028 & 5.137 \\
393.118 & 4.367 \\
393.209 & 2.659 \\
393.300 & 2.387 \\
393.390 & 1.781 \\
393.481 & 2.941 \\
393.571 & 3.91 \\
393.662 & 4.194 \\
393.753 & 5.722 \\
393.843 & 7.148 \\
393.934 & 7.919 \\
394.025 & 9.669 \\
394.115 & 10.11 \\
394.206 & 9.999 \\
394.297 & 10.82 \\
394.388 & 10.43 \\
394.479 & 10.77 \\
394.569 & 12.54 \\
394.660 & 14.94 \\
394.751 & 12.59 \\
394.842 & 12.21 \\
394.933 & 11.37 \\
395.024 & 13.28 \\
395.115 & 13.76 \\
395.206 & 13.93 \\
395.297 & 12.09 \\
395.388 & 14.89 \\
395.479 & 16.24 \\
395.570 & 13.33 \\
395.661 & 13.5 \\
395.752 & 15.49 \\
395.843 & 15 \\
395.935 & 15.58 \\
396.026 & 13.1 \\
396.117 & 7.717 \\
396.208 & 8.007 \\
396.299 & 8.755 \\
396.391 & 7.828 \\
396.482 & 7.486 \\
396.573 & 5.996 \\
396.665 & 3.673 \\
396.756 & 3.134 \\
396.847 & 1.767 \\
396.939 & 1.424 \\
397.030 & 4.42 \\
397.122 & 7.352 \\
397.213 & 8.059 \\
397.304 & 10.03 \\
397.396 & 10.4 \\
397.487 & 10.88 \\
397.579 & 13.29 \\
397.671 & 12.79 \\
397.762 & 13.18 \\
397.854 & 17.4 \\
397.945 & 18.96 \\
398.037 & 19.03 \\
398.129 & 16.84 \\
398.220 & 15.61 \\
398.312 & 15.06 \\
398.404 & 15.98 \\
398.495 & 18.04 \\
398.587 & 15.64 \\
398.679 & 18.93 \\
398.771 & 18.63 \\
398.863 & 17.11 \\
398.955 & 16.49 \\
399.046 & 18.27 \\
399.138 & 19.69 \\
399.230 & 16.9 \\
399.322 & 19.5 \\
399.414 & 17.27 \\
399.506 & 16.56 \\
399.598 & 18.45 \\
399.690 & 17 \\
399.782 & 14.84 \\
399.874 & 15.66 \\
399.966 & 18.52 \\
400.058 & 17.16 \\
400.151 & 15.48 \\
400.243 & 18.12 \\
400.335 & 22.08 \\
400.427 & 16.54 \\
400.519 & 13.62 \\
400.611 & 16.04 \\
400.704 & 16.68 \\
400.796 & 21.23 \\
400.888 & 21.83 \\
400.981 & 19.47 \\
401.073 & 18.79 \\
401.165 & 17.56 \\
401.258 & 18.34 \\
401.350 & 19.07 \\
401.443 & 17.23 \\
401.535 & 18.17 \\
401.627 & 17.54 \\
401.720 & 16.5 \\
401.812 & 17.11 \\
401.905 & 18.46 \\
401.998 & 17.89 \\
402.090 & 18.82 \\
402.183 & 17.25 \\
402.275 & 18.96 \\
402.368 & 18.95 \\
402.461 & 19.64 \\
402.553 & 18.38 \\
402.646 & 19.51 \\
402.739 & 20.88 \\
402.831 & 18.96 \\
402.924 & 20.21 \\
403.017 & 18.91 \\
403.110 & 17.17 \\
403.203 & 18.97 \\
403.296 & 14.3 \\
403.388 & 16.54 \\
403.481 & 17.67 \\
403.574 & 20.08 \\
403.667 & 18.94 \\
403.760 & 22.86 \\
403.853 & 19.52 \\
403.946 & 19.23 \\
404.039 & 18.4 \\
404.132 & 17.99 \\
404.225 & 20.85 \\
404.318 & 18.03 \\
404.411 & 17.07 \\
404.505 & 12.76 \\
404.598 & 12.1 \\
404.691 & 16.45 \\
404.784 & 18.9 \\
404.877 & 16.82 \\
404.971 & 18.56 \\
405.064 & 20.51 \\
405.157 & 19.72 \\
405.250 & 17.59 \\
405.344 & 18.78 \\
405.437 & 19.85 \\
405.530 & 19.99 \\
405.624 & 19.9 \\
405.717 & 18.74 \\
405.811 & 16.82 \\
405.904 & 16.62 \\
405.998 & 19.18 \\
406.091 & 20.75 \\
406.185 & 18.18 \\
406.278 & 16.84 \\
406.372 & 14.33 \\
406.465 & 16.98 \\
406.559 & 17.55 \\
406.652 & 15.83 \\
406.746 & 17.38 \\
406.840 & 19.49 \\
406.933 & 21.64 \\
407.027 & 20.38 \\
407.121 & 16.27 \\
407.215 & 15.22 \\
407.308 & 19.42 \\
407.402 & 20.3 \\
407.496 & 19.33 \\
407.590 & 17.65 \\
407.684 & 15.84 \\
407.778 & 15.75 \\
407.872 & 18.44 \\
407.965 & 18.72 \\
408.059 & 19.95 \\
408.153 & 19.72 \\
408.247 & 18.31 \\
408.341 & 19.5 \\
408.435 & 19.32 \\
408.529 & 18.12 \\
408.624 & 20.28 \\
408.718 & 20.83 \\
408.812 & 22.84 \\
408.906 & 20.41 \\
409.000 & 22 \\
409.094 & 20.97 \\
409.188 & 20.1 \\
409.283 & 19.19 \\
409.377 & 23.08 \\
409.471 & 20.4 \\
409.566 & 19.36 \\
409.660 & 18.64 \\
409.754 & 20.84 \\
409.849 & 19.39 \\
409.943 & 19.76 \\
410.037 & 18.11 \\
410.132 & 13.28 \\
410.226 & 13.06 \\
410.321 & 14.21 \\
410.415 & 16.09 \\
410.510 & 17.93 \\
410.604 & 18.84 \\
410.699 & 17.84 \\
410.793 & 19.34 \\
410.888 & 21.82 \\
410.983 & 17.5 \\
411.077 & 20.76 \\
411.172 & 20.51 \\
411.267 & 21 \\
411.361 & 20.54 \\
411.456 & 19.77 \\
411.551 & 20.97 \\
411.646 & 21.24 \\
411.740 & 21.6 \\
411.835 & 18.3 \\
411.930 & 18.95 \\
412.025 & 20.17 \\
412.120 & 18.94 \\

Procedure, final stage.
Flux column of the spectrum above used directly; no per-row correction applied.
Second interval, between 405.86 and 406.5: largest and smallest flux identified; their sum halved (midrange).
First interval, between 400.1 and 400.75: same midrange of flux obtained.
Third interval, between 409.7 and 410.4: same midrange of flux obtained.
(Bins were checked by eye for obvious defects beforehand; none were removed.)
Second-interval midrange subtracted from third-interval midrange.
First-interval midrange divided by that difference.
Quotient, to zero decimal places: -30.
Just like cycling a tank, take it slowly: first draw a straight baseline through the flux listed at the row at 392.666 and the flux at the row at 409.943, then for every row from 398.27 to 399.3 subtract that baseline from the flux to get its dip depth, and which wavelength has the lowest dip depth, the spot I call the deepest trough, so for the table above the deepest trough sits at 398.312 nm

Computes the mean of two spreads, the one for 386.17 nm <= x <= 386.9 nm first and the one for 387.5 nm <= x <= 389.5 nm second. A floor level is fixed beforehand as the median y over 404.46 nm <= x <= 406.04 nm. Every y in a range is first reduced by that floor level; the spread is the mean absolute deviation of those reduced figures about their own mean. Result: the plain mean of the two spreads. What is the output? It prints 1.14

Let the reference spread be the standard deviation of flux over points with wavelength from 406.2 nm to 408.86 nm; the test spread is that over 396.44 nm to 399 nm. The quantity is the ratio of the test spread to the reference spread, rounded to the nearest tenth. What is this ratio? 2.8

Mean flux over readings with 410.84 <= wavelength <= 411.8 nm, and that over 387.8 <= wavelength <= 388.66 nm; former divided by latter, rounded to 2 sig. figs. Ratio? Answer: 1.7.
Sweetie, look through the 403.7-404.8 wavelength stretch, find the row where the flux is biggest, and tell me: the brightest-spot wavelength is 403.760 nm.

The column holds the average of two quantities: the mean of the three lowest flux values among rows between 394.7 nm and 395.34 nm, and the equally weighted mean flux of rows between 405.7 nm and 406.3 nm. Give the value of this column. 15.0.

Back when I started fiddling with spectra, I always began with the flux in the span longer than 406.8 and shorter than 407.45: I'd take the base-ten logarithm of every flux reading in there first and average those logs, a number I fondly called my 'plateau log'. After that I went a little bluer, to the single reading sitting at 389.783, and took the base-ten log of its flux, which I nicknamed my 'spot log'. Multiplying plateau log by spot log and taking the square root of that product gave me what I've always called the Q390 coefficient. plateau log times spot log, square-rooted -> 1.23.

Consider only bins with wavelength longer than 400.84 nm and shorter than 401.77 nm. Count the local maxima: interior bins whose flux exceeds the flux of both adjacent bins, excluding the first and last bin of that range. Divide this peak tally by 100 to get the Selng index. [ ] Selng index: 0.0200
